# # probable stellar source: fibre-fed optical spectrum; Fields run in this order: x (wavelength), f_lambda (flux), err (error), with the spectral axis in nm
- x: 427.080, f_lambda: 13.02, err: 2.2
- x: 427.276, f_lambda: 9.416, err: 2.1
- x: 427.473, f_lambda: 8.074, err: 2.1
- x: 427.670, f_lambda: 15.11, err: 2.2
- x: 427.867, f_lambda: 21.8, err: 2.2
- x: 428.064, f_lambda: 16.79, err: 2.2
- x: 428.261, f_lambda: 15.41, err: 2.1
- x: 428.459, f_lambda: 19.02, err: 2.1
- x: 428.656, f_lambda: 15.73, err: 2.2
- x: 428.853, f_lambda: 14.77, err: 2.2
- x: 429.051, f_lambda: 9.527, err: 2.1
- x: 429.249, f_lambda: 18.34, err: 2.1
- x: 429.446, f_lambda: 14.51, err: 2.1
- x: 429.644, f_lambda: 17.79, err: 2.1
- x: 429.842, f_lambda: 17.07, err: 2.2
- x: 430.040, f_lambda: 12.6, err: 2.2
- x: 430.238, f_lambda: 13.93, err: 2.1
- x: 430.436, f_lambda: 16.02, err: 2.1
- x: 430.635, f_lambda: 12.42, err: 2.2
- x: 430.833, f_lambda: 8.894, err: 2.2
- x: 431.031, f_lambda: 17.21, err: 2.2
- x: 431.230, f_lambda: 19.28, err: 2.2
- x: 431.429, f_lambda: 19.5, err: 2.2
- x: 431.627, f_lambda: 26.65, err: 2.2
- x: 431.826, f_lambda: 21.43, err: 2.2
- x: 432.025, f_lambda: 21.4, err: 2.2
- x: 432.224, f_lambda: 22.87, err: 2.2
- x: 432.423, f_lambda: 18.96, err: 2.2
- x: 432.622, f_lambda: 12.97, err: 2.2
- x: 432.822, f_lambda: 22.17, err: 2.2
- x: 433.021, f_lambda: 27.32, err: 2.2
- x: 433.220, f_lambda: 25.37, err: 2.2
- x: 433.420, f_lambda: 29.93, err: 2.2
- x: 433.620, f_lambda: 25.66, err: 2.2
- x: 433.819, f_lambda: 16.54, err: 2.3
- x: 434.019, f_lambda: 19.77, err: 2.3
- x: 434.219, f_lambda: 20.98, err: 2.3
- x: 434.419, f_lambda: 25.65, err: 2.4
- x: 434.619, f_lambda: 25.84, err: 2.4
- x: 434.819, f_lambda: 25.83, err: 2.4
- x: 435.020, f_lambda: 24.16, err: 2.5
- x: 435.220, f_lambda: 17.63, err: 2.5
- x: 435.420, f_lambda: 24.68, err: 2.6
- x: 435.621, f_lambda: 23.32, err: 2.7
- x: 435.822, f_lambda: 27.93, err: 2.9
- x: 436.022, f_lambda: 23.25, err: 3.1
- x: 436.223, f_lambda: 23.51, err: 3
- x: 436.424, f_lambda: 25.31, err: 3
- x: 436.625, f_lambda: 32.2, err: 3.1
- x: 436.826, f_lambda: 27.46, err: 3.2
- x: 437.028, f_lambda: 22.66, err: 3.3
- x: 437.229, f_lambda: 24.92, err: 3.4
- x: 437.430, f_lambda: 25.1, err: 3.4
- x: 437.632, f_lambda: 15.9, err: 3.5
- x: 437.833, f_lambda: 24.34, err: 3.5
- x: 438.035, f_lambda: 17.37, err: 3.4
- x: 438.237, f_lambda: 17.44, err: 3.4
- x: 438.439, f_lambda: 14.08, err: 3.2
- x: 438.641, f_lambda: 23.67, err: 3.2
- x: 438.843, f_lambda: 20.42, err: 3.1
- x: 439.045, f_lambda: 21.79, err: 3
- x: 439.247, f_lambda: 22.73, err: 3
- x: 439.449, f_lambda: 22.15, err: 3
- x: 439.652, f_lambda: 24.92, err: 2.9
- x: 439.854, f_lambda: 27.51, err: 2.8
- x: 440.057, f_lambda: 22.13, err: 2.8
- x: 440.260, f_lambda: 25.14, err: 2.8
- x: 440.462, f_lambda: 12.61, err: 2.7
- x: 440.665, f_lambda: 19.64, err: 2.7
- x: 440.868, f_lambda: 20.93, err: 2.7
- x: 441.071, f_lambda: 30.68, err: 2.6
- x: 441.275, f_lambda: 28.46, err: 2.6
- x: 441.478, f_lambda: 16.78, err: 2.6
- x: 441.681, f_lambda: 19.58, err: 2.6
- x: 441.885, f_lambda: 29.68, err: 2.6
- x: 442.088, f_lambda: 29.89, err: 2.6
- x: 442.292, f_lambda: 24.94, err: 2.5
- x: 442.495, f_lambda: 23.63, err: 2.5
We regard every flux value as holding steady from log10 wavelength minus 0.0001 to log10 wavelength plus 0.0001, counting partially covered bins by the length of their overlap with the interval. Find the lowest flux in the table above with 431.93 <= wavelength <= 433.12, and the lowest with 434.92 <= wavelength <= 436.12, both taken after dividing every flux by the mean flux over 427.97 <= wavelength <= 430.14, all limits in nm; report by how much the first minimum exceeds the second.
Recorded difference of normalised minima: -0.30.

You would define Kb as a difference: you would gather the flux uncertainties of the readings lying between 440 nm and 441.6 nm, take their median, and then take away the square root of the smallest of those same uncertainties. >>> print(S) 1.09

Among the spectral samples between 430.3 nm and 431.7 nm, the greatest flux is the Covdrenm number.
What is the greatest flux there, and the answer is 26.65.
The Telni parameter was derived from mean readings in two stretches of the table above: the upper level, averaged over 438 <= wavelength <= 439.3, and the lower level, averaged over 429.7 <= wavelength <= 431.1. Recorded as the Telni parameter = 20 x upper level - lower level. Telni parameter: 379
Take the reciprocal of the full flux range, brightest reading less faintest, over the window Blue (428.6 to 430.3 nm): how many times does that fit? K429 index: 0.11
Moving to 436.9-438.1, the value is 0.11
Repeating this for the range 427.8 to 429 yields 0.14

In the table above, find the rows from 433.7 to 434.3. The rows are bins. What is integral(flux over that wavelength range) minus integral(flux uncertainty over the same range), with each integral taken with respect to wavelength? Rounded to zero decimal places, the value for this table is 10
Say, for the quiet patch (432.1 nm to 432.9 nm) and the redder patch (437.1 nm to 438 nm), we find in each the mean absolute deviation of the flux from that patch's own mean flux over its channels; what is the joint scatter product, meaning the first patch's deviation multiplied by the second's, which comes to 11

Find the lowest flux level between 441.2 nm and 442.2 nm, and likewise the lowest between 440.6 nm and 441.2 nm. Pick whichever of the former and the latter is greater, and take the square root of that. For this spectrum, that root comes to 4.4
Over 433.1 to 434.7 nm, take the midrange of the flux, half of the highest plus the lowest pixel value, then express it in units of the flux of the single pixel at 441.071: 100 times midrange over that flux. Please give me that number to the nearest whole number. 76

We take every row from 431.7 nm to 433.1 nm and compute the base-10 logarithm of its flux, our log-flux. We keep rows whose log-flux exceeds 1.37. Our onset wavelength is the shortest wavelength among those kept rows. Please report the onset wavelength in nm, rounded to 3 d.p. 433.021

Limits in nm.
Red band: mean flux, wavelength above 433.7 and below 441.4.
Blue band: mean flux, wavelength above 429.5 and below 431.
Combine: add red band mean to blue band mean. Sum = 37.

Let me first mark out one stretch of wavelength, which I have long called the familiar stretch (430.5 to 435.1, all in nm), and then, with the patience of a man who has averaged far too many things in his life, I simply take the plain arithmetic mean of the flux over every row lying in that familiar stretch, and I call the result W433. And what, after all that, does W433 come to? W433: 21.3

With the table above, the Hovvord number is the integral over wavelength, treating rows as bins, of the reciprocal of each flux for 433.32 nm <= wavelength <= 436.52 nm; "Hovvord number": 0.14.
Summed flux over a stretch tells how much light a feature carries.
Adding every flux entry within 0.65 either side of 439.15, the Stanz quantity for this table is 136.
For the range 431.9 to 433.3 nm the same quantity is 151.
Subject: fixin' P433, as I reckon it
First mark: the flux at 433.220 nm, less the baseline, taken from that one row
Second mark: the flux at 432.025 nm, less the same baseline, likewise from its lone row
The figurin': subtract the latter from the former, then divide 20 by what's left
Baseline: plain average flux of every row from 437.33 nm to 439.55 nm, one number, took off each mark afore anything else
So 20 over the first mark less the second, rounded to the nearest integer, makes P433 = 5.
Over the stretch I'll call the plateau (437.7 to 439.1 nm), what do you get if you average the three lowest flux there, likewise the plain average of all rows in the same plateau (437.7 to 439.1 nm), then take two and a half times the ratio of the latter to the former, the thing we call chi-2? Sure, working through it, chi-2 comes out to 3.0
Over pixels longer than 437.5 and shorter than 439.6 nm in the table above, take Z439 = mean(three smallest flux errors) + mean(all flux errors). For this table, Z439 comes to 6.2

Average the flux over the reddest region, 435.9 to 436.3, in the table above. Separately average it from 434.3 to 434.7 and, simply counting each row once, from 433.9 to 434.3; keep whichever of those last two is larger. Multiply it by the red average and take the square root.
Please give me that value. 25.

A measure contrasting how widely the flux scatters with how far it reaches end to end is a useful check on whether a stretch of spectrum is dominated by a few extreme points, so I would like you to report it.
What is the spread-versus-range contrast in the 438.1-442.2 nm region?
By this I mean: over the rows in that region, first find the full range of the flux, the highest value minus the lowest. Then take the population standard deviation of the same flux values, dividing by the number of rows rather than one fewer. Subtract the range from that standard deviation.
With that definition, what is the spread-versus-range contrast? -13.1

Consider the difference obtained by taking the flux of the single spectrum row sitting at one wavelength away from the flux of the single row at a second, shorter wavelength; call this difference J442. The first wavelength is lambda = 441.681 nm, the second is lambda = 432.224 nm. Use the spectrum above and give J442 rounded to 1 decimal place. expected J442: 3.3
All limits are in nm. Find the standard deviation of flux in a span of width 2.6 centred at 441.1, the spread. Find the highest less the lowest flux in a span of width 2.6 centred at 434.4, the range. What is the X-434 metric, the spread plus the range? 19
